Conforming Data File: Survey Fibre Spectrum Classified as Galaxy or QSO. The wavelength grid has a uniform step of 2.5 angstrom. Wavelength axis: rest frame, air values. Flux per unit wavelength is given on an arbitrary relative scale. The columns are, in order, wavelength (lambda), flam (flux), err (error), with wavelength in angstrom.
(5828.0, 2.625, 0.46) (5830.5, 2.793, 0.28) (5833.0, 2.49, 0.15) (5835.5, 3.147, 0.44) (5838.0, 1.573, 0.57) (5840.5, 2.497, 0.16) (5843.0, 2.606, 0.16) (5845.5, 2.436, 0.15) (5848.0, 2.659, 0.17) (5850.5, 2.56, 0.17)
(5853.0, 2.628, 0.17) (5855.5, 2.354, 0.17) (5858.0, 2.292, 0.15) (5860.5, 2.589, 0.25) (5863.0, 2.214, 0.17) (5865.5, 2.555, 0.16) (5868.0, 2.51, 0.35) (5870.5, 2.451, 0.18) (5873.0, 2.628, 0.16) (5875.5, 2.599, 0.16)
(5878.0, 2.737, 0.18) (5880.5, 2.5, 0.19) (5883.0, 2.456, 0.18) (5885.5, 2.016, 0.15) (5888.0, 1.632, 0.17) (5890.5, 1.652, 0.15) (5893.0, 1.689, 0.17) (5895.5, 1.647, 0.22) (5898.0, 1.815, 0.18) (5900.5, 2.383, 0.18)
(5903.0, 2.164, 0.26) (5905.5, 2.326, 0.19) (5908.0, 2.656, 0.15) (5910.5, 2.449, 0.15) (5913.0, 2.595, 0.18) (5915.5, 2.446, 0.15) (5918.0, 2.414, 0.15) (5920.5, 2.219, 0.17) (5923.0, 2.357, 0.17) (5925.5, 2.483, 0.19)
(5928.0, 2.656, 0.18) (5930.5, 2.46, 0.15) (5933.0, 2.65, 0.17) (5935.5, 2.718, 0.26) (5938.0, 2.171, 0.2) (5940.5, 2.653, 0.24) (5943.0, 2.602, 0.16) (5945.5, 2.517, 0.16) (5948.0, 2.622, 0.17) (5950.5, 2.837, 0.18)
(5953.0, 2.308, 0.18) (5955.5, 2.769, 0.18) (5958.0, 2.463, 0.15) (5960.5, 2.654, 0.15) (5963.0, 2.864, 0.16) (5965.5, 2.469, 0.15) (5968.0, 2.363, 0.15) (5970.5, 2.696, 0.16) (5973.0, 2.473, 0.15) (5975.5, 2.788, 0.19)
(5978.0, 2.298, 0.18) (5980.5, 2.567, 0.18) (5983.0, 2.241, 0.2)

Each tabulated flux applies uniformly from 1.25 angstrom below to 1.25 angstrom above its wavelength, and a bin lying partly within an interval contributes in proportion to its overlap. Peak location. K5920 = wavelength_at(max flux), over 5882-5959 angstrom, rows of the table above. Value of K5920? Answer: 5950.5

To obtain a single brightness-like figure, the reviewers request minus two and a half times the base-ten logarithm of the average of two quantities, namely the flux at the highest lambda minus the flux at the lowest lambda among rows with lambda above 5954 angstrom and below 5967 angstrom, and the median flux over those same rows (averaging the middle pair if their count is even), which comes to -0.18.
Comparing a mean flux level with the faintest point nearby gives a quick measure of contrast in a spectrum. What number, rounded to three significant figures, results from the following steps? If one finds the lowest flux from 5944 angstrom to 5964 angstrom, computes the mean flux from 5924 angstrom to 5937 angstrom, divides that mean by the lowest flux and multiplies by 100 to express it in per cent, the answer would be 112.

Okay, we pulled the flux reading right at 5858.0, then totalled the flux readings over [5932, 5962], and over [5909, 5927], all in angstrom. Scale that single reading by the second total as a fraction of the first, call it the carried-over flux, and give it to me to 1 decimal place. 1.3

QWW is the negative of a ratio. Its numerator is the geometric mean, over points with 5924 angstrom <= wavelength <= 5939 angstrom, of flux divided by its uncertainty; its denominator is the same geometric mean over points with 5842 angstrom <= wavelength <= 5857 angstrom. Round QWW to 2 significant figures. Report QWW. -0.87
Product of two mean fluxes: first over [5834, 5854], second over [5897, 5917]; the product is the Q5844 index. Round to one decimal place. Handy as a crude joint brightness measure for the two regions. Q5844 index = 5.9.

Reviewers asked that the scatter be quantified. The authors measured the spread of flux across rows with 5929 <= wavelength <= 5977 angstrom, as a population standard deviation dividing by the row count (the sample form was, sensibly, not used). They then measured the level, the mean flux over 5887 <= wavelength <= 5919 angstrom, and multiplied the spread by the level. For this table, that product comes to 0.39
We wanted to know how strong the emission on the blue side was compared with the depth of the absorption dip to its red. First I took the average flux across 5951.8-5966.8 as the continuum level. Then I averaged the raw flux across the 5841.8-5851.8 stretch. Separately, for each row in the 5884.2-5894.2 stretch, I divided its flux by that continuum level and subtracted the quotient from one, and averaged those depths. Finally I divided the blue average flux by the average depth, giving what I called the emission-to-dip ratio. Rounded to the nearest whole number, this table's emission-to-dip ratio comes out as 8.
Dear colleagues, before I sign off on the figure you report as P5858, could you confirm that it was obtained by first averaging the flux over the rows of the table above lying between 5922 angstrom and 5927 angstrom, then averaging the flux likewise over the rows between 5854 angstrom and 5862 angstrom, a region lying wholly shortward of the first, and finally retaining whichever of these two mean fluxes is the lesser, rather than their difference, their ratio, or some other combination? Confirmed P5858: 2.4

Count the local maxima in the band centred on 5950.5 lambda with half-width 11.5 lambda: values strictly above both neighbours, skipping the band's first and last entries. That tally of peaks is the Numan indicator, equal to 2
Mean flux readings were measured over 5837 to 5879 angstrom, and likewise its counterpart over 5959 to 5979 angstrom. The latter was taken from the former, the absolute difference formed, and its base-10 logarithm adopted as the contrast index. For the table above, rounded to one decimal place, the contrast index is -1.0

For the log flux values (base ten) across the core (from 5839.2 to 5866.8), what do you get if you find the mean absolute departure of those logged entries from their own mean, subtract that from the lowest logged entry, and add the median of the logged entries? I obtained 0.731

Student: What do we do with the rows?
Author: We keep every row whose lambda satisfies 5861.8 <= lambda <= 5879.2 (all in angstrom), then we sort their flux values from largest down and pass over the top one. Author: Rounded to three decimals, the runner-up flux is 2.628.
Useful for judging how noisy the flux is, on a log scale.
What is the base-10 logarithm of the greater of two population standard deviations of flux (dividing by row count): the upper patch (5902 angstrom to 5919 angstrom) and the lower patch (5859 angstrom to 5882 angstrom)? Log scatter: -0.82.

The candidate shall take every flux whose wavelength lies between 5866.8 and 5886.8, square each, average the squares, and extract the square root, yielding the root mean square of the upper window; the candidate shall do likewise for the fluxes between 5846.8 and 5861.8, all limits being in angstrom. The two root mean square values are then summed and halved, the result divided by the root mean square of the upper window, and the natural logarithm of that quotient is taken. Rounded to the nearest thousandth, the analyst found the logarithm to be 0.004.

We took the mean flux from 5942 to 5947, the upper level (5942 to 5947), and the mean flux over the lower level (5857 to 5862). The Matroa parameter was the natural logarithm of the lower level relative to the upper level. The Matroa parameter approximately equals -0.05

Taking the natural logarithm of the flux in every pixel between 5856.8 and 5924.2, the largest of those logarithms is 1.01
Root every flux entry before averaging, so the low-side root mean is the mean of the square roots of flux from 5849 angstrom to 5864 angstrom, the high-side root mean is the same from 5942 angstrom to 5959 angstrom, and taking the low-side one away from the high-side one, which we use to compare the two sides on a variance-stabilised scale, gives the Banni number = 0.05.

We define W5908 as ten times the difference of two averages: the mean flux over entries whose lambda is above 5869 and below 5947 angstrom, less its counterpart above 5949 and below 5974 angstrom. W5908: -2.4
